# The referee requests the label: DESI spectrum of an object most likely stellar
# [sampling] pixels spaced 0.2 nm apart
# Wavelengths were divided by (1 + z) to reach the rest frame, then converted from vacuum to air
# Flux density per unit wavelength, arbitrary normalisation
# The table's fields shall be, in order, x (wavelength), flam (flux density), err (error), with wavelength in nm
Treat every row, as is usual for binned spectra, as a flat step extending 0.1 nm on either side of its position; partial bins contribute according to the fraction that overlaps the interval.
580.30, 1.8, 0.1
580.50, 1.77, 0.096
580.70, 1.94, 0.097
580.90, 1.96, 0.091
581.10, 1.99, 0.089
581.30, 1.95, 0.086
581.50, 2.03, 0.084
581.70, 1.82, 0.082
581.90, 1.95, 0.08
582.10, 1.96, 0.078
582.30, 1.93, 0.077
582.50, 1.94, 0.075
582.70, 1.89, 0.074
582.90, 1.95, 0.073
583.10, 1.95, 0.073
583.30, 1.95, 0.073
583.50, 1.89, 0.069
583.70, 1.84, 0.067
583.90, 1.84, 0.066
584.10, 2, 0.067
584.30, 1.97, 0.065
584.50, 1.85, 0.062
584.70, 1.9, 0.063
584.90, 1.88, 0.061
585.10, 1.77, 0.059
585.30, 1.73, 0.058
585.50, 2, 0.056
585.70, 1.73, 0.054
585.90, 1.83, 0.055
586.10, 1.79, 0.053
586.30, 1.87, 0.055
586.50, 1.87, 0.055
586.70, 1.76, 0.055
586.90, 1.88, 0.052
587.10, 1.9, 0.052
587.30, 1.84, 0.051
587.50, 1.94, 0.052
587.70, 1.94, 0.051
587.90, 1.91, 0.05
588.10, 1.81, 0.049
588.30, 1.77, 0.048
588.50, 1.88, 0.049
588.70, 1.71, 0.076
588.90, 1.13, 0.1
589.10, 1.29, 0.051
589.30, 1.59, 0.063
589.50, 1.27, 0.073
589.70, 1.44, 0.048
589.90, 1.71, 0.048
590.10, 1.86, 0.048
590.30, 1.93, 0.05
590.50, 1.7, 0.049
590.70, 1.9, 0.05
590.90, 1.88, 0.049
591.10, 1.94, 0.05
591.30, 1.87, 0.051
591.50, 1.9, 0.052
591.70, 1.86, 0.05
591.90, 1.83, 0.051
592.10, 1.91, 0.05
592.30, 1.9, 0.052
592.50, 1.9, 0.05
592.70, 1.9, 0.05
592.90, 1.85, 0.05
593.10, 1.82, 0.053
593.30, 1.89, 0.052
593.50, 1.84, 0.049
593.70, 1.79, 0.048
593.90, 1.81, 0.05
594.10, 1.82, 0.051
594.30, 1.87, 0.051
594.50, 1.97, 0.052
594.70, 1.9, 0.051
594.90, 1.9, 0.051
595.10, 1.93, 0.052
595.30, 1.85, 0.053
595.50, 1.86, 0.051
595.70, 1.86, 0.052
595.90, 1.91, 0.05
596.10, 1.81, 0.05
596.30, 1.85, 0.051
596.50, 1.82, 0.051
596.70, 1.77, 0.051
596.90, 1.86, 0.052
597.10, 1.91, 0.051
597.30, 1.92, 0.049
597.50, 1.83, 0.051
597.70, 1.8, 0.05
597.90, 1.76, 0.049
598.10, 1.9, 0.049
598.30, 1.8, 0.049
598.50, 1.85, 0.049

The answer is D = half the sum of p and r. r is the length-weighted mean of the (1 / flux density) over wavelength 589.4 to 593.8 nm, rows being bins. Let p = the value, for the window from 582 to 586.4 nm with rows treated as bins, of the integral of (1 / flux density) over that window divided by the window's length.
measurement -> 0.544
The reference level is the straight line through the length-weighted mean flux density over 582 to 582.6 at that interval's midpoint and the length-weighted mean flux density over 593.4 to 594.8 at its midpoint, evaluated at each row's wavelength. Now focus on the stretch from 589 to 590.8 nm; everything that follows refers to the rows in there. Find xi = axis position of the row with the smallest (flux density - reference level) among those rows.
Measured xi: 589.50 nm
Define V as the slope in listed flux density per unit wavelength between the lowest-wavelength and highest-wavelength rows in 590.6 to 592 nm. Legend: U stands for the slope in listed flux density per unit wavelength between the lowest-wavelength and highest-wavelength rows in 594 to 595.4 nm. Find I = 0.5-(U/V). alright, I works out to 0.9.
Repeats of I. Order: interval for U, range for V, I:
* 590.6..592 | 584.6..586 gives -0.5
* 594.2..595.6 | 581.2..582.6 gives -0.5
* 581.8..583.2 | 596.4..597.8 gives 0.5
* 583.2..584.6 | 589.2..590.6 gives 1.4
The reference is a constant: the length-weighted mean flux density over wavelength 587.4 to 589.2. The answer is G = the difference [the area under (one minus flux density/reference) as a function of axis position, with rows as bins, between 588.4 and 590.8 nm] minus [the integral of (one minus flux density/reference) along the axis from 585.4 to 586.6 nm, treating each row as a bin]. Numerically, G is 0.2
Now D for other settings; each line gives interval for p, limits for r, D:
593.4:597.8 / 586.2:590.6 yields 0.565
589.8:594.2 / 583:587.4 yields 0.538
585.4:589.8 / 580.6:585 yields 0.555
